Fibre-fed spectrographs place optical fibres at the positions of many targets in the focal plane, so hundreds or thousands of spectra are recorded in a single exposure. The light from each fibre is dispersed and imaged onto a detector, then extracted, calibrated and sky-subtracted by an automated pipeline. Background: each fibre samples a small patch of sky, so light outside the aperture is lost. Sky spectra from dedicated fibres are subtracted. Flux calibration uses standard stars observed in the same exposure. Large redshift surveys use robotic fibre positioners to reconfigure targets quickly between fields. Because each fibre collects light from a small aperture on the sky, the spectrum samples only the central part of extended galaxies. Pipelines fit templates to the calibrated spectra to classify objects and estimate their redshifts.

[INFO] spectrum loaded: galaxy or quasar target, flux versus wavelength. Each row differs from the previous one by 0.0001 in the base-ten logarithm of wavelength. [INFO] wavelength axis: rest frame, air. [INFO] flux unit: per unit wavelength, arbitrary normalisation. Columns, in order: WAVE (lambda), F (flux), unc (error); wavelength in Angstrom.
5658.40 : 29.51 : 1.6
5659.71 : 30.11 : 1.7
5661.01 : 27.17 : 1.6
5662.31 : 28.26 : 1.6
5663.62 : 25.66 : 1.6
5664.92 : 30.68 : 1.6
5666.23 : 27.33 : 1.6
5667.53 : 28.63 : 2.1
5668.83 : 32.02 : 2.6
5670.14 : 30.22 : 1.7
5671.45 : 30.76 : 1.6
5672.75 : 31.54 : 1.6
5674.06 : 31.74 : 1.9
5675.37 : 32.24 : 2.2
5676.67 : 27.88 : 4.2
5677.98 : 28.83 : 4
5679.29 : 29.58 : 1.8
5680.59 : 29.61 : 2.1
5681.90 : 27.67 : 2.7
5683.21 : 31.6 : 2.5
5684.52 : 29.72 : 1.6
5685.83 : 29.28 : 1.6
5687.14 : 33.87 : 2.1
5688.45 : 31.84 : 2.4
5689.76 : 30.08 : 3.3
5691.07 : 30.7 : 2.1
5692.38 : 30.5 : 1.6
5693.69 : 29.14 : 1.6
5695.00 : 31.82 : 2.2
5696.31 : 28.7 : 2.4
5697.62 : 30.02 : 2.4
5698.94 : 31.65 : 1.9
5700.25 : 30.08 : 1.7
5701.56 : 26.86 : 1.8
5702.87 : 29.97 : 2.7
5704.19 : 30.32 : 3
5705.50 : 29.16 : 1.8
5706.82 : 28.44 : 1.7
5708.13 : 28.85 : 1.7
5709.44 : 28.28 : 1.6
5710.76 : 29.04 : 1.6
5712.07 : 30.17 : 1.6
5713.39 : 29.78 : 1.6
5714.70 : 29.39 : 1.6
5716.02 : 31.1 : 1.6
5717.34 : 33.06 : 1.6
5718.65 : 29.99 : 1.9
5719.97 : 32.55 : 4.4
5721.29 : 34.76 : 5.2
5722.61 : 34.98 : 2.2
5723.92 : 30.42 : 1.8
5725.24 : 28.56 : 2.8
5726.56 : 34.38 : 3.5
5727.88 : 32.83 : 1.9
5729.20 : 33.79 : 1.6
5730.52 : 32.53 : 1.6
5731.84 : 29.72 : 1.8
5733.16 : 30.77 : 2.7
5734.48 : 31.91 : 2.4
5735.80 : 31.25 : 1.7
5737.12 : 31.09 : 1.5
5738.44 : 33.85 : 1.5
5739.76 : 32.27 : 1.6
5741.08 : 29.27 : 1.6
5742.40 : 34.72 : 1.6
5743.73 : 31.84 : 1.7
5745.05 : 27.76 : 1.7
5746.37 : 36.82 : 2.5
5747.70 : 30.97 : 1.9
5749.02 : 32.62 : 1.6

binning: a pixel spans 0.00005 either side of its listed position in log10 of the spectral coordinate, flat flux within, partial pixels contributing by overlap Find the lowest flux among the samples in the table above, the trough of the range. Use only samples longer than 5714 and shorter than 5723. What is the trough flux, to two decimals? 29.39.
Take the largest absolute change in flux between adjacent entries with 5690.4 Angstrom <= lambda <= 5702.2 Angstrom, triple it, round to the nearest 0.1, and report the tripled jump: 9.7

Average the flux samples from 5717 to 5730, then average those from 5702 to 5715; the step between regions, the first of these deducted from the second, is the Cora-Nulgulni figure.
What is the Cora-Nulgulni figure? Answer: -3.2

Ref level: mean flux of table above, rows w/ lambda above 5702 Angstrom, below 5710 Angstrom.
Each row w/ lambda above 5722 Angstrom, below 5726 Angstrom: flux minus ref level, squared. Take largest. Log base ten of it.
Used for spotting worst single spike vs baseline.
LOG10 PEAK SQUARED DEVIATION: 1.53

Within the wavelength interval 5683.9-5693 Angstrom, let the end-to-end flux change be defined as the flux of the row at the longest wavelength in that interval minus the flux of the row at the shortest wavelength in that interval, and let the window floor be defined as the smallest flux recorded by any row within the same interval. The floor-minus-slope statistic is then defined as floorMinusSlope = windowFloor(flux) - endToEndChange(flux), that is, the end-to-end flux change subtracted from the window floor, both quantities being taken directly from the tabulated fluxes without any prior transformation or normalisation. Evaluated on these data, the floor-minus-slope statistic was 28.5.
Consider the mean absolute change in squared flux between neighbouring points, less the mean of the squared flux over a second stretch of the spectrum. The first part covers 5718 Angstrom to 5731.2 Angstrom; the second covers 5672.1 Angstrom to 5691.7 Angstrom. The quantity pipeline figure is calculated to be -778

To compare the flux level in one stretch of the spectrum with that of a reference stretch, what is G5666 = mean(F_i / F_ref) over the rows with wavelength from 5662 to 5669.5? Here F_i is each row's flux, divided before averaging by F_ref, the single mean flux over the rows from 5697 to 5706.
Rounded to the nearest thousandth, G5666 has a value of 0.968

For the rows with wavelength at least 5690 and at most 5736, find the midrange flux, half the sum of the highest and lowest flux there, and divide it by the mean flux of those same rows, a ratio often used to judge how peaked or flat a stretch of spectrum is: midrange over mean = 1.01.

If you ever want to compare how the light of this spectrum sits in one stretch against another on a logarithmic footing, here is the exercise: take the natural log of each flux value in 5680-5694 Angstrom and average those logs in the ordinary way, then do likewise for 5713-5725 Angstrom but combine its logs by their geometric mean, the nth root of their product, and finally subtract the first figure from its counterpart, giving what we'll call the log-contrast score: 0.044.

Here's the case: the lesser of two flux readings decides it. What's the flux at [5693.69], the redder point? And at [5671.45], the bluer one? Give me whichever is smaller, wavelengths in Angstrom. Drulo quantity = 29.1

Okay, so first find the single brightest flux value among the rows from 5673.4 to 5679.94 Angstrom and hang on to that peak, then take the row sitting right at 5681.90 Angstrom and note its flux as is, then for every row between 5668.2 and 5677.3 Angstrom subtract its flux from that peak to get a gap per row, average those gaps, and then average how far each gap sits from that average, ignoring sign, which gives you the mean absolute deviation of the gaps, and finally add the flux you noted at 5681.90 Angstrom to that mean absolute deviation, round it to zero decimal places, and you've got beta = 29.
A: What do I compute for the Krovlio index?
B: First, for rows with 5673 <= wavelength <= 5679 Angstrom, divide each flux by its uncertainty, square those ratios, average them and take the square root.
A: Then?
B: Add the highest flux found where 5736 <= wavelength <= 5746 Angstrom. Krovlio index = 46.9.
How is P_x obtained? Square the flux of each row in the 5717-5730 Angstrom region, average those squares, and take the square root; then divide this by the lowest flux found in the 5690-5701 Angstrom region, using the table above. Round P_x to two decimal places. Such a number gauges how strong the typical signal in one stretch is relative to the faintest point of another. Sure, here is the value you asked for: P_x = 1.14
